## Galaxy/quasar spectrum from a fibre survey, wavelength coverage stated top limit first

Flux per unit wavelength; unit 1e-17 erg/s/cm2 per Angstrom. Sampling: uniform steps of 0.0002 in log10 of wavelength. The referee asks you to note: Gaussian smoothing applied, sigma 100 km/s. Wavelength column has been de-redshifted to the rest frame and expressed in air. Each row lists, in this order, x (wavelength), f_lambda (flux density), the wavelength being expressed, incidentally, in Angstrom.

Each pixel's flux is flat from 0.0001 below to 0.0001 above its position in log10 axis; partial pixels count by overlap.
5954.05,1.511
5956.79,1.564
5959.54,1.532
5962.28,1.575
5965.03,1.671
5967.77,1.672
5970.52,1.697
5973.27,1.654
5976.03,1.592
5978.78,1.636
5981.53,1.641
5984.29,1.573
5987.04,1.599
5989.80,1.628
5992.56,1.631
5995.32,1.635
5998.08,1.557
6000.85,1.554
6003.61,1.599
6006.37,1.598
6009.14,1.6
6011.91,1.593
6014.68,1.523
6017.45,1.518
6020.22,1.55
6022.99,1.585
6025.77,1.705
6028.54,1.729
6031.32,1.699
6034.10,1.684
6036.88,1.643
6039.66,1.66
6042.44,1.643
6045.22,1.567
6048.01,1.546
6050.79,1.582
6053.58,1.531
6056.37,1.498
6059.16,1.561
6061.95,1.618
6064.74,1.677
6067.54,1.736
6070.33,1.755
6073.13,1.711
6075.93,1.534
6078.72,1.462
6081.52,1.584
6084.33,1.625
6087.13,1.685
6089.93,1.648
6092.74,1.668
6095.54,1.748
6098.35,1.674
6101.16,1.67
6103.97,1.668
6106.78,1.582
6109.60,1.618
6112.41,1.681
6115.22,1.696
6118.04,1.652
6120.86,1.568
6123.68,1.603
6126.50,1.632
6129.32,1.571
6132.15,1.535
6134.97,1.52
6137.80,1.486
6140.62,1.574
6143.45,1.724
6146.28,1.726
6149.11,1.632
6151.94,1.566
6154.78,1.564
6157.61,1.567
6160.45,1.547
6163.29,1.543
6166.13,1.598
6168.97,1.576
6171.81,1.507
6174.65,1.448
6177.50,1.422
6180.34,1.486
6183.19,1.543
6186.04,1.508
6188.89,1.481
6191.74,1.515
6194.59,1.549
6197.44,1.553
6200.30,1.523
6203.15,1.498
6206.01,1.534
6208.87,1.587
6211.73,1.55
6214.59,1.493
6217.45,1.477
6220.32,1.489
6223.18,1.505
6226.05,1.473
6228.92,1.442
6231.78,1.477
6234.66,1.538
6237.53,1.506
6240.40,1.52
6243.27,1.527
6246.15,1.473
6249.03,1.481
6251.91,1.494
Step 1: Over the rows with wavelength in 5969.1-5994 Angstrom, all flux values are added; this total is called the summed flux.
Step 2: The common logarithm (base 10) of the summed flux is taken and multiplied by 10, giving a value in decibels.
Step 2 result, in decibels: 11.7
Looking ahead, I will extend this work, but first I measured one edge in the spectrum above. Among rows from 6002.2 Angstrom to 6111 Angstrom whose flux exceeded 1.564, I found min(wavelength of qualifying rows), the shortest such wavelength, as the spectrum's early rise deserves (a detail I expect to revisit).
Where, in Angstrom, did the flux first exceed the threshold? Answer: 6003.61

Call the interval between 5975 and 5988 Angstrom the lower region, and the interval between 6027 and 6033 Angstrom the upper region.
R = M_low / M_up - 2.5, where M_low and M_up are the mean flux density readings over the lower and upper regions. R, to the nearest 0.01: -1.56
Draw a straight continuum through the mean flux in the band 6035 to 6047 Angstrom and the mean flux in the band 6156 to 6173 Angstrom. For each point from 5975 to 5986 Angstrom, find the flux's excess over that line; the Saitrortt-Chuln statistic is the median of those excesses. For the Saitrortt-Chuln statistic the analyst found -0.05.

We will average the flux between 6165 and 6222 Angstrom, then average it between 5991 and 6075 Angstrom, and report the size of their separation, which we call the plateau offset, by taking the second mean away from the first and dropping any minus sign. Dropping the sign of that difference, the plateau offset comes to 0.10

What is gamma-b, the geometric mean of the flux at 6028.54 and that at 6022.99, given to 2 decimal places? 1.66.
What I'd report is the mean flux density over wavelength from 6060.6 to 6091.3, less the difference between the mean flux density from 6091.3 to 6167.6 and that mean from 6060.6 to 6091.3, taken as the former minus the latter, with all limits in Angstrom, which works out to 1.66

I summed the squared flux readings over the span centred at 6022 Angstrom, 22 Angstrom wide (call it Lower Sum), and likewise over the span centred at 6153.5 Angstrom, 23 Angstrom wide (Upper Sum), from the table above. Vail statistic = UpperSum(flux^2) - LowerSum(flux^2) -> -0.1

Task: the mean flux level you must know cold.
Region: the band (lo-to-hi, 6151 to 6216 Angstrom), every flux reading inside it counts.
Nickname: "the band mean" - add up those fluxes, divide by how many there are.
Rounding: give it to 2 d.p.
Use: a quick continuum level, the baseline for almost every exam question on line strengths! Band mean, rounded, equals 1.53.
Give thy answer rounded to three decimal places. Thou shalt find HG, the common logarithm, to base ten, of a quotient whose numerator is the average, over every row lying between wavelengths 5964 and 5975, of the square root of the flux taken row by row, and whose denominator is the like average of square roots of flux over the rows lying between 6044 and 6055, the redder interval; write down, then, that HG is 0.016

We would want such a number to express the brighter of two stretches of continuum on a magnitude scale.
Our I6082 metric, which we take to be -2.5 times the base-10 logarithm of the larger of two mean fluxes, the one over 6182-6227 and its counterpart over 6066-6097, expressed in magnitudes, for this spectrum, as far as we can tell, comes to -0.54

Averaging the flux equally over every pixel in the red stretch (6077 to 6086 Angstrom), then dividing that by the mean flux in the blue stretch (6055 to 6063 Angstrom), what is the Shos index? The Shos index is 1.00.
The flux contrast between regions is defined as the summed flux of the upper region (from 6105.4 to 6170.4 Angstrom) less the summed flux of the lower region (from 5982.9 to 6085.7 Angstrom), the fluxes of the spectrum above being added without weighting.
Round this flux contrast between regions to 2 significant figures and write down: -23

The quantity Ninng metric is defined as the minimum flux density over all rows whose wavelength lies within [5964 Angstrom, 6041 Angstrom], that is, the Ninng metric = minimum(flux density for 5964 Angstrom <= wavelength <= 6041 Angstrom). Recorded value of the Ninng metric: 1.518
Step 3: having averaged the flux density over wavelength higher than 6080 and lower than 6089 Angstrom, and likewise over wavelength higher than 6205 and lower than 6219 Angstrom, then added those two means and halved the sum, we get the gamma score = 1.58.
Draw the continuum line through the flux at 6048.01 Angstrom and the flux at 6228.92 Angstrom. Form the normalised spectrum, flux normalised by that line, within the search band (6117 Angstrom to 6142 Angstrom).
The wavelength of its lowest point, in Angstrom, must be 6137.80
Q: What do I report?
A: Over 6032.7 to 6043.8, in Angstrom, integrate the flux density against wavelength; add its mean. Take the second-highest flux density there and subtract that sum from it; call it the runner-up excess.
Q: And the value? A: -18.4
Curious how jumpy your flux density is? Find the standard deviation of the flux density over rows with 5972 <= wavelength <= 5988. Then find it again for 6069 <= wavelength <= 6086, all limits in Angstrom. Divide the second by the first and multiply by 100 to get 340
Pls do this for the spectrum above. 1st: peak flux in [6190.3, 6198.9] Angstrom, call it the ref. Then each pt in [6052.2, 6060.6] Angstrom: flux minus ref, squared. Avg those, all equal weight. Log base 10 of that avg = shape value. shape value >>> -2.92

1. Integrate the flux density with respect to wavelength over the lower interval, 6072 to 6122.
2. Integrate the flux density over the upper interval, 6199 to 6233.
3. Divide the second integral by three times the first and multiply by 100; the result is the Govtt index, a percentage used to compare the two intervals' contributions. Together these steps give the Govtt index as 20.8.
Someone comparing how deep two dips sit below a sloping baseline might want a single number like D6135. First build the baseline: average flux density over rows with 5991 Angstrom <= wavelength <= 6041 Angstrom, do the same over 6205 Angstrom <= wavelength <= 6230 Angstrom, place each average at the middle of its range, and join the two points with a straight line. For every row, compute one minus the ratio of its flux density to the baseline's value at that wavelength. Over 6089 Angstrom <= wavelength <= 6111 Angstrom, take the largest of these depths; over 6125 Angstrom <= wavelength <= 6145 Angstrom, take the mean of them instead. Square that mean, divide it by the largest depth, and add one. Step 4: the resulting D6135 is 0.97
